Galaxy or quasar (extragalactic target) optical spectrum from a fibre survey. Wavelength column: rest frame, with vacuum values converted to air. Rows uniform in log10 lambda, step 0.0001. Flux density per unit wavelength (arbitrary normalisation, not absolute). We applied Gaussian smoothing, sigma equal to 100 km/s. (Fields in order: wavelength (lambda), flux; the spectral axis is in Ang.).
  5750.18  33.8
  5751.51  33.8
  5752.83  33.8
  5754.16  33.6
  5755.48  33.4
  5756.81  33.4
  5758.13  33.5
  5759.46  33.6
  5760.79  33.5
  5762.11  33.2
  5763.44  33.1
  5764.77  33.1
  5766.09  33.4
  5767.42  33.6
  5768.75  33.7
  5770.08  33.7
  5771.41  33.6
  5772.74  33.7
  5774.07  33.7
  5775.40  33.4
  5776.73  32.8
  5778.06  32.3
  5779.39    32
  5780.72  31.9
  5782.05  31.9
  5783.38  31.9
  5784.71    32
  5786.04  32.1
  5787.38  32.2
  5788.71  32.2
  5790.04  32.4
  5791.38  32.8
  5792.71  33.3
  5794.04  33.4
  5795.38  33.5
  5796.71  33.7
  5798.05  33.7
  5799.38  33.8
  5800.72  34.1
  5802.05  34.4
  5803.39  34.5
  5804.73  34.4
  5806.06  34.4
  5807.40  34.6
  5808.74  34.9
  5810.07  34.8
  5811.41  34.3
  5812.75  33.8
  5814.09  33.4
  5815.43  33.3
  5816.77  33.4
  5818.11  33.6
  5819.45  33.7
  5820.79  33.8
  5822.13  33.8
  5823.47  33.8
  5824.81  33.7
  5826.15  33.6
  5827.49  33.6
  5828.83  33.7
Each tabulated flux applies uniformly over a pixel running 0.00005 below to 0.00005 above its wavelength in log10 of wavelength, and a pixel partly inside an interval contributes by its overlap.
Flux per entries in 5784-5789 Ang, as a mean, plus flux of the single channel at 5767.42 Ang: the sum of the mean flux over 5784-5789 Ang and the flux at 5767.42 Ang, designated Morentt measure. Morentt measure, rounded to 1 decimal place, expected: 65.7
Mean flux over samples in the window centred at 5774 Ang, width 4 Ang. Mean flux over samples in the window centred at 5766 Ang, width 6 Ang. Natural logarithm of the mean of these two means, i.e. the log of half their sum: 3.511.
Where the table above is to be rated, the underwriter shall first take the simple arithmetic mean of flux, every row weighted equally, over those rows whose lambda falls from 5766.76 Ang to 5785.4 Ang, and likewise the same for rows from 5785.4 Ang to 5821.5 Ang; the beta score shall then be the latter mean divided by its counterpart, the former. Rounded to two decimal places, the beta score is 1.02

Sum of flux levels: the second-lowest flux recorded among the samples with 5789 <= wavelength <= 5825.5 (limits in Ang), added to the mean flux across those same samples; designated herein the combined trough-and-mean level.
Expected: 66.6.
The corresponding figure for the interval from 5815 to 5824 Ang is 67.0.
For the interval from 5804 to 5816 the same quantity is 67.6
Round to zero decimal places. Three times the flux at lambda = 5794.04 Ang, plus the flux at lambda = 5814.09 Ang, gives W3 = 134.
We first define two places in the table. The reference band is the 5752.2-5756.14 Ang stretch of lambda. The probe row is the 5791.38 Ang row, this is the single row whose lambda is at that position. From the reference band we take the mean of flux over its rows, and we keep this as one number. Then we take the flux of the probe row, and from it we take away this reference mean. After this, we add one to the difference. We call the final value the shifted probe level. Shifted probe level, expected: 0.20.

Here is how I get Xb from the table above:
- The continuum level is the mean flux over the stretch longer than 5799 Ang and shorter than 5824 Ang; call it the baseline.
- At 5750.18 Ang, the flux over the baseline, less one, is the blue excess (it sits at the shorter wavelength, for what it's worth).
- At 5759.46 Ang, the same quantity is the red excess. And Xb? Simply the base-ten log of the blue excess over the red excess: -0.26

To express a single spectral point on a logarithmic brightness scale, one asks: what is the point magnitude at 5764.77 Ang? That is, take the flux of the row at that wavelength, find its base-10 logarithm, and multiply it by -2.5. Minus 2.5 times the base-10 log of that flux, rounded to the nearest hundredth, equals -3.80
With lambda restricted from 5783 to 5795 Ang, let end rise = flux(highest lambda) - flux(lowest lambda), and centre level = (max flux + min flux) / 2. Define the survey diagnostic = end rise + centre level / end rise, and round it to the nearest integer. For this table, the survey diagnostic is 23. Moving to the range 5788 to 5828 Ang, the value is 25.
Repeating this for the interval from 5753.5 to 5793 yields -110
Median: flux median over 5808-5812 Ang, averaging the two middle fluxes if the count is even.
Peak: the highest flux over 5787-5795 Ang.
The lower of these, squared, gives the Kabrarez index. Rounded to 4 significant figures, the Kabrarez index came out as 1116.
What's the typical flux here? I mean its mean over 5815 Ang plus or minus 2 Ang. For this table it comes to 33.4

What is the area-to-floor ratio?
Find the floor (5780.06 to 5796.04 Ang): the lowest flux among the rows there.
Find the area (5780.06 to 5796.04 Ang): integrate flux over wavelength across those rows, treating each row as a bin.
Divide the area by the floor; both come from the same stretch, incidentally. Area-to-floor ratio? 16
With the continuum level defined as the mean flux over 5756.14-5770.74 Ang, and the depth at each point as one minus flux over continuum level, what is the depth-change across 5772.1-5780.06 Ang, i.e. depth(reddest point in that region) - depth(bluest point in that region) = 0.051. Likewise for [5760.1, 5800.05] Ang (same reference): -0.009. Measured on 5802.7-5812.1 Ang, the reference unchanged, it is 0.006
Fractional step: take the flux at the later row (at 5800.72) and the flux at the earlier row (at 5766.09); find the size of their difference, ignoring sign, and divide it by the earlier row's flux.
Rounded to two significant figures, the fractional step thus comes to 0.021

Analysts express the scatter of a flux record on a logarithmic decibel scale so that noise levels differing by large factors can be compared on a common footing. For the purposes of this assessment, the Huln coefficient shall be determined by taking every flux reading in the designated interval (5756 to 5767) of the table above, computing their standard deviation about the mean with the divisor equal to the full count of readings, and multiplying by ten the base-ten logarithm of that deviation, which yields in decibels -7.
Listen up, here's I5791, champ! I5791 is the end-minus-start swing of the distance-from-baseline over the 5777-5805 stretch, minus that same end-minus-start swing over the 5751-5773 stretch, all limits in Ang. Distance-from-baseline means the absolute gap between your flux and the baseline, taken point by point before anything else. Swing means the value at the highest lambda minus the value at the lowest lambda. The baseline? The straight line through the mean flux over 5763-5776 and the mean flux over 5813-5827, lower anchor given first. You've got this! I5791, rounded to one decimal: -0.2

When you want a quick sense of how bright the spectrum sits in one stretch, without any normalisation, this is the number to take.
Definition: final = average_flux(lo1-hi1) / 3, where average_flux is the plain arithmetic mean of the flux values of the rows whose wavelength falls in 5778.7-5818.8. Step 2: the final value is 11.12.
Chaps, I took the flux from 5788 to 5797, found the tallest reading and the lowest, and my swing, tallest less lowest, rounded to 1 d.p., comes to 1.5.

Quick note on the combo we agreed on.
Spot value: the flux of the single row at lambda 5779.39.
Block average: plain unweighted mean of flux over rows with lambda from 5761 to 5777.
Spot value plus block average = 65.4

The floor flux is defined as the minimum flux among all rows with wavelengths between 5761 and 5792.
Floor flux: 31.9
